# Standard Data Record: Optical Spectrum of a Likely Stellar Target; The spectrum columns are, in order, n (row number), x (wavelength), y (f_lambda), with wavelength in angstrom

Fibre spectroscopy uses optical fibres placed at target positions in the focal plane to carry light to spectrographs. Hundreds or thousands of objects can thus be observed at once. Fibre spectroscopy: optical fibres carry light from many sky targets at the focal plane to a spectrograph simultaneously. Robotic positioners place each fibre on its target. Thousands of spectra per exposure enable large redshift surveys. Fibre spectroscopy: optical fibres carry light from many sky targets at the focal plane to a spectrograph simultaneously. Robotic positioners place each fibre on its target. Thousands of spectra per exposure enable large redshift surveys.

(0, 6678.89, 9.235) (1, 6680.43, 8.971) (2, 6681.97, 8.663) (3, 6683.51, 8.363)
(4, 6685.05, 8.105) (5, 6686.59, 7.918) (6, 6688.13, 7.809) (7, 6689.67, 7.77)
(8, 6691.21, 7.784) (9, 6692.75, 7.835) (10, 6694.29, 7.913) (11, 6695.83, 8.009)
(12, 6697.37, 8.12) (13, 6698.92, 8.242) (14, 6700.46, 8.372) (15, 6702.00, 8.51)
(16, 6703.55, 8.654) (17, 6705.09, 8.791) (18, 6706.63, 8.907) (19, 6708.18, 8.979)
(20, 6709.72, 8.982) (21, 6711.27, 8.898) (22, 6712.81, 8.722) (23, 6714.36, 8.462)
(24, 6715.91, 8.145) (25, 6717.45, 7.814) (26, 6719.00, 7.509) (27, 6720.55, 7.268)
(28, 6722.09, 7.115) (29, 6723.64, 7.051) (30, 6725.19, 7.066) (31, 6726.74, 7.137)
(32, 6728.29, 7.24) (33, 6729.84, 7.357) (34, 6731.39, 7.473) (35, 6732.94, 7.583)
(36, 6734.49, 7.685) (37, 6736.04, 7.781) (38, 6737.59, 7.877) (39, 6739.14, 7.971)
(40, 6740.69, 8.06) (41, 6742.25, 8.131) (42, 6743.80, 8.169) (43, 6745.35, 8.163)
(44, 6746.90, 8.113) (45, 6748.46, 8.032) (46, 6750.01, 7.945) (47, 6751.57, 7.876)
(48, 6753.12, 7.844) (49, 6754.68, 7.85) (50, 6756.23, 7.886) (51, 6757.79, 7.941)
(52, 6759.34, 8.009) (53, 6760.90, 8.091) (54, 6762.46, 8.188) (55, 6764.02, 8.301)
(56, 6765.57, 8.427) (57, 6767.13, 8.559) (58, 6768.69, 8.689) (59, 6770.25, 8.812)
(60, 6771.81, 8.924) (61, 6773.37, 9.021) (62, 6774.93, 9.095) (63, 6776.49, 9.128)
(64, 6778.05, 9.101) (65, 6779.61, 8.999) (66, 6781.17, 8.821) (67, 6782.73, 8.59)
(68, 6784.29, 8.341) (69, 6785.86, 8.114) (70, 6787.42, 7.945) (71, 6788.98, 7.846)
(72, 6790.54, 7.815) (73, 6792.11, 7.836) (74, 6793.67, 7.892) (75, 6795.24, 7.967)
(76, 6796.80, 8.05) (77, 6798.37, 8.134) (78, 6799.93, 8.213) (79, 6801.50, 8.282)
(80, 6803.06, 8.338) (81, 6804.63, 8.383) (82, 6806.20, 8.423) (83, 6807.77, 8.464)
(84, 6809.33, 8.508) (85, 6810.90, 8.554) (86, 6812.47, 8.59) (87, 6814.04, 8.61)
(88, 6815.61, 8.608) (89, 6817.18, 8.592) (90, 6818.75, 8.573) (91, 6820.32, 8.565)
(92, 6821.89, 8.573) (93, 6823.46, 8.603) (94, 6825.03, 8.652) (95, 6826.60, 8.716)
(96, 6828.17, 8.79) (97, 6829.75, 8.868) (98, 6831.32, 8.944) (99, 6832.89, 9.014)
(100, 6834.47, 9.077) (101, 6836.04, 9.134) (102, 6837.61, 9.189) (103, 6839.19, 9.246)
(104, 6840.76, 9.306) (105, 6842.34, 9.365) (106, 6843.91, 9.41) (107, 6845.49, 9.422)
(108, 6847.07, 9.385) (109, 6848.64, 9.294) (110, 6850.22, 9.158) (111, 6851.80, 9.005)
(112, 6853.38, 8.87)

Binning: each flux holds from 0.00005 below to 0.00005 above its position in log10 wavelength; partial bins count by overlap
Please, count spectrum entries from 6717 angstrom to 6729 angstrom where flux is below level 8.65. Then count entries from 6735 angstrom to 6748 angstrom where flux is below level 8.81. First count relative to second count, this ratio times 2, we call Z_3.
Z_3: 2.0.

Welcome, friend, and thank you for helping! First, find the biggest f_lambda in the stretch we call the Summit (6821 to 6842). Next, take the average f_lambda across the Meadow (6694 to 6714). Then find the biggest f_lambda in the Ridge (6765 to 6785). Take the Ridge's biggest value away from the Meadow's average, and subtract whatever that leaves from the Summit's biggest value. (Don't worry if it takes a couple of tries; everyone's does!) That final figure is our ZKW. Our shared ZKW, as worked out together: 9.9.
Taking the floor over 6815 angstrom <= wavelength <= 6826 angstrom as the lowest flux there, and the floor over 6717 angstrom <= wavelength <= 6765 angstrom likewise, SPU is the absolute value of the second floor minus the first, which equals 1.5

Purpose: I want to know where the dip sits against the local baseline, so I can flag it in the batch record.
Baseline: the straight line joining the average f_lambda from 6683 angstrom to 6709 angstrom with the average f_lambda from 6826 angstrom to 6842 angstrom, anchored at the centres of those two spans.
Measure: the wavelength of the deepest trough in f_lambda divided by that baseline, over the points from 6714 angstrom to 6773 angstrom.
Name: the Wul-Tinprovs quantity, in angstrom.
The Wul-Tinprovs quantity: 6723.64 angstrom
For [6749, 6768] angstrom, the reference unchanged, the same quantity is 6754.68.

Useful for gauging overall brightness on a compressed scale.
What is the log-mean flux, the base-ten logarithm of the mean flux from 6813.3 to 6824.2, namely 0.93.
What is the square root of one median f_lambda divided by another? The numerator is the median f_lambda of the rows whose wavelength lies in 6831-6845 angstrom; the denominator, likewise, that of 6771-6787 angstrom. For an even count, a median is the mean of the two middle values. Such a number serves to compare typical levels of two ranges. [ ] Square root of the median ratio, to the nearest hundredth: 1.01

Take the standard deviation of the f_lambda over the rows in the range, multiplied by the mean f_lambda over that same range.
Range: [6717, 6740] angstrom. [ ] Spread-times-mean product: 2.3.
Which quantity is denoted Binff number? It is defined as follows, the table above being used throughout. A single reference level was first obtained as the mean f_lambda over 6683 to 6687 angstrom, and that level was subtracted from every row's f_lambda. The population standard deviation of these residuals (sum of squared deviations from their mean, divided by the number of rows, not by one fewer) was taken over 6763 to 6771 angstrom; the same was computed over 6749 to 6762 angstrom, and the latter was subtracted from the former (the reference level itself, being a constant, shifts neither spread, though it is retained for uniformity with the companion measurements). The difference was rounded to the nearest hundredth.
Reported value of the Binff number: 0.10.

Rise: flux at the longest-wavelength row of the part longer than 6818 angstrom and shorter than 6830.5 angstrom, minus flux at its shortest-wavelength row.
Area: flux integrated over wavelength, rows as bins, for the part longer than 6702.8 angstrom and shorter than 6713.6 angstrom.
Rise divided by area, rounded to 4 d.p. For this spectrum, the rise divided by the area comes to 0.0031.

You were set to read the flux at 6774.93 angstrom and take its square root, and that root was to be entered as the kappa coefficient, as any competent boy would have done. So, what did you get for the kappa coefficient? 3.02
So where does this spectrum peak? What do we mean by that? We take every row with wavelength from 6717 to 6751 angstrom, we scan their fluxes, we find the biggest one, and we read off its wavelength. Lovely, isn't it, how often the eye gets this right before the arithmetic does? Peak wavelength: 6743.80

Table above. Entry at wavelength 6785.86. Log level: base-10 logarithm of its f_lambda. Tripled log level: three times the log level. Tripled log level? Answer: 2.73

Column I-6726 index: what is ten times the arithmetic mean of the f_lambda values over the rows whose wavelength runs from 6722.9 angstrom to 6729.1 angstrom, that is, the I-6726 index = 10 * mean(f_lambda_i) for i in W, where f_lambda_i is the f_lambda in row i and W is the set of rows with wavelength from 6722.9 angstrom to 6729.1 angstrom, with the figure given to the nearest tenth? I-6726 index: 71.2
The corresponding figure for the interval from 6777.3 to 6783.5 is 88.8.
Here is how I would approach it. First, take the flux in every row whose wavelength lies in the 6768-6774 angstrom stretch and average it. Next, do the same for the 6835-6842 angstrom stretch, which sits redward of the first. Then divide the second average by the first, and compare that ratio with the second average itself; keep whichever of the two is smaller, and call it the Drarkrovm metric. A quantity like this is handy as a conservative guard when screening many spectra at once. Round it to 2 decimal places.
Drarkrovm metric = 1.04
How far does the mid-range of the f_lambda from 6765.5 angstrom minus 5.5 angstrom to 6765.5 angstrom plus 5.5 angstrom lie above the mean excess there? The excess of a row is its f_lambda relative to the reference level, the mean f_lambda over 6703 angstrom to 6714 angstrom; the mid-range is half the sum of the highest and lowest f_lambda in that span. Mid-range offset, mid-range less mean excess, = 8.86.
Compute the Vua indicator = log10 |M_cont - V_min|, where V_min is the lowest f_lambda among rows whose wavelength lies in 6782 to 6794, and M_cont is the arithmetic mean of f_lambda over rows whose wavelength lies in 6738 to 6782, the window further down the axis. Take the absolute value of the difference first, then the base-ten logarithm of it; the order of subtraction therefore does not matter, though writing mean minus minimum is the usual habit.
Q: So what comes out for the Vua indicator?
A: -0.26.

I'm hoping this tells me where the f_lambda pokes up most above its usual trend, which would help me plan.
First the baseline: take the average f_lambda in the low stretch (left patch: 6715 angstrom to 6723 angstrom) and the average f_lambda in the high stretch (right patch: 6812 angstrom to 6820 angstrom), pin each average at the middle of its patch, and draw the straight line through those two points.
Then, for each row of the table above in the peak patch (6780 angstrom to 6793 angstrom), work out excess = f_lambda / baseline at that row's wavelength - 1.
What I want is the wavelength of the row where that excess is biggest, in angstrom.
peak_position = 6781.17 angstrom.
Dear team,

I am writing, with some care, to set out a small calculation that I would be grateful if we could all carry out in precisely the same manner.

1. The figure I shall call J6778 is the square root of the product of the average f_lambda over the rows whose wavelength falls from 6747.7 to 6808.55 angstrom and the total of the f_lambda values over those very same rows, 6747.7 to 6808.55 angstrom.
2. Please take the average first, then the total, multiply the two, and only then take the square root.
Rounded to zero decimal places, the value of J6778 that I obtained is 52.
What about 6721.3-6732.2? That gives 19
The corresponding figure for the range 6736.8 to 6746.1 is 20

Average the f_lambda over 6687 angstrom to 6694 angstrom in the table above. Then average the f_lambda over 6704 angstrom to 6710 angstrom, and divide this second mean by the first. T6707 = 1.14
